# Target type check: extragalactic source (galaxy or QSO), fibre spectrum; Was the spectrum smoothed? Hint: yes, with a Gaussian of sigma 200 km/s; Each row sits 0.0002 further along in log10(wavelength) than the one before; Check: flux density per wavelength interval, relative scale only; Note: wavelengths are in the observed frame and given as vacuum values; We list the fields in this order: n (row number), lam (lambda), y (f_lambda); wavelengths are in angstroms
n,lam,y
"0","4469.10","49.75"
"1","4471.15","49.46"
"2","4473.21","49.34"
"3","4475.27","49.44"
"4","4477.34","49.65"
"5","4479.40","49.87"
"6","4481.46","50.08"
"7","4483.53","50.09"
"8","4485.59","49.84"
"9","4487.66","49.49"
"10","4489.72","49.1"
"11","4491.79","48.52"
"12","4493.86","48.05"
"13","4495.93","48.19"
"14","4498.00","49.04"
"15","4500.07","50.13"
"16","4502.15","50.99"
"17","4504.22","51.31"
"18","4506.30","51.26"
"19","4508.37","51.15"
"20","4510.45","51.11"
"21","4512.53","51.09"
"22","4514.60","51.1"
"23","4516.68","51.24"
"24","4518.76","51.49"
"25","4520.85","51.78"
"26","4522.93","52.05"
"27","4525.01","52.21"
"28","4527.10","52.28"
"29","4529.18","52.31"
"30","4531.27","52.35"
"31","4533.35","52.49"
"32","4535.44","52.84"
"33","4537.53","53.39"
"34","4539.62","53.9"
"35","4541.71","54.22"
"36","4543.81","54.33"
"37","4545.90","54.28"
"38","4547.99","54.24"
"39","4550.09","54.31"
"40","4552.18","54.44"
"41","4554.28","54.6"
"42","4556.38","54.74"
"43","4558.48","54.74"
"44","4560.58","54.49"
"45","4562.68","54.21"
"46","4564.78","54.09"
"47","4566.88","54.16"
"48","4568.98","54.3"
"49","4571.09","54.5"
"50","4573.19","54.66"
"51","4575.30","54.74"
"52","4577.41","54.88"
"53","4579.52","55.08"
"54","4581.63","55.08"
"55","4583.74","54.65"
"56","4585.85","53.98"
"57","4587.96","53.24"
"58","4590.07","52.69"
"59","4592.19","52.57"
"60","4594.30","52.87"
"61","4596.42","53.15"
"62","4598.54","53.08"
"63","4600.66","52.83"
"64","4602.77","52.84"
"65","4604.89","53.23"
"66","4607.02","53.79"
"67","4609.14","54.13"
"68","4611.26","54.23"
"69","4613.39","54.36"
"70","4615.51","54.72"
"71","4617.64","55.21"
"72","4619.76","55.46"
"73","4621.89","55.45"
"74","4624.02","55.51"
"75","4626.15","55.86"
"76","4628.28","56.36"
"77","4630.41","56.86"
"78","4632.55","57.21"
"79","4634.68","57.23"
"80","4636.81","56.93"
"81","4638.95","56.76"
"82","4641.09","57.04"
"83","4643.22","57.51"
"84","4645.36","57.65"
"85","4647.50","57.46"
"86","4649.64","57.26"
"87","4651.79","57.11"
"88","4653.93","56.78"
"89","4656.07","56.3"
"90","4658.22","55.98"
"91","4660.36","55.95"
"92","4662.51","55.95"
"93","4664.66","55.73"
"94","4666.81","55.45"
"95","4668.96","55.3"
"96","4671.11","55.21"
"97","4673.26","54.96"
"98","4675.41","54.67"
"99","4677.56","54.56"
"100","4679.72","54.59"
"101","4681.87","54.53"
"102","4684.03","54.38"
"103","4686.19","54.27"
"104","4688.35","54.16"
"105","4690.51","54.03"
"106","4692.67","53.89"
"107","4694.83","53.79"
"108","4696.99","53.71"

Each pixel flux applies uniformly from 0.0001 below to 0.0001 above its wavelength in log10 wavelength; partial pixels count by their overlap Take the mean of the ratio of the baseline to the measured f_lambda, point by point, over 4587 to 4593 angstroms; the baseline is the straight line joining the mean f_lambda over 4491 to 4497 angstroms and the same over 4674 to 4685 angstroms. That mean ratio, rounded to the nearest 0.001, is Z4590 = 0.975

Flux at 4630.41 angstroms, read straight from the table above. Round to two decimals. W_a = 56.86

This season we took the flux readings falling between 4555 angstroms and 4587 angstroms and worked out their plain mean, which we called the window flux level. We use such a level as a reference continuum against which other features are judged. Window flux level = 54.6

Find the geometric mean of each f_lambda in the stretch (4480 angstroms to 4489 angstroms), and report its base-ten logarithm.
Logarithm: 1.70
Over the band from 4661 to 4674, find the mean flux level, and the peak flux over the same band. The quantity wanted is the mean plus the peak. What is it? 111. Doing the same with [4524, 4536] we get 105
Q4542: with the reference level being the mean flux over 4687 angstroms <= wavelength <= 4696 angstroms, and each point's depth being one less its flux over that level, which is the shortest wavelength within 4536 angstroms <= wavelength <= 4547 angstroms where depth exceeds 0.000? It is 4537.53 angstroms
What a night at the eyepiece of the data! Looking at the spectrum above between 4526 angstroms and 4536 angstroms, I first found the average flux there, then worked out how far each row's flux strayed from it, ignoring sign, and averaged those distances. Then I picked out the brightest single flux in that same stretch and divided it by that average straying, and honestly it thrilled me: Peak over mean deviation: 313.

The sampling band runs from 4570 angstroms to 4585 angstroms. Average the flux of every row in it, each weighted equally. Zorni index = 54.8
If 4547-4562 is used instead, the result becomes 54.5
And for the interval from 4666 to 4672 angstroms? 55.3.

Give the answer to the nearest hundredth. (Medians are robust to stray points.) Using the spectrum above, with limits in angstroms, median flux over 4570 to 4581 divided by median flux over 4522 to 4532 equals 1.05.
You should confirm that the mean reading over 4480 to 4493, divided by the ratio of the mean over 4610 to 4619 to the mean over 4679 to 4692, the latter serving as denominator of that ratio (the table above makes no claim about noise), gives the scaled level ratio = 49.2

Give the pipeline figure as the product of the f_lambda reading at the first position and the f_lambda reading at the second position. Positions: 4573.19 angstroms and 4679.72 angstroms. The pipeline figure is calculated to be 2984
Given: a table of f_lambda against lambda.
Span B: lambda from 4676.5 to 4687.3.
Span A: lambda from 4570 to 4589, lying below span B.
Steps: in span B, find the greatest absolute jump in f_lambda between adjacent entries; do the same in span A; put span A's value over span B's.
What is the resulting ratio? 4.9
